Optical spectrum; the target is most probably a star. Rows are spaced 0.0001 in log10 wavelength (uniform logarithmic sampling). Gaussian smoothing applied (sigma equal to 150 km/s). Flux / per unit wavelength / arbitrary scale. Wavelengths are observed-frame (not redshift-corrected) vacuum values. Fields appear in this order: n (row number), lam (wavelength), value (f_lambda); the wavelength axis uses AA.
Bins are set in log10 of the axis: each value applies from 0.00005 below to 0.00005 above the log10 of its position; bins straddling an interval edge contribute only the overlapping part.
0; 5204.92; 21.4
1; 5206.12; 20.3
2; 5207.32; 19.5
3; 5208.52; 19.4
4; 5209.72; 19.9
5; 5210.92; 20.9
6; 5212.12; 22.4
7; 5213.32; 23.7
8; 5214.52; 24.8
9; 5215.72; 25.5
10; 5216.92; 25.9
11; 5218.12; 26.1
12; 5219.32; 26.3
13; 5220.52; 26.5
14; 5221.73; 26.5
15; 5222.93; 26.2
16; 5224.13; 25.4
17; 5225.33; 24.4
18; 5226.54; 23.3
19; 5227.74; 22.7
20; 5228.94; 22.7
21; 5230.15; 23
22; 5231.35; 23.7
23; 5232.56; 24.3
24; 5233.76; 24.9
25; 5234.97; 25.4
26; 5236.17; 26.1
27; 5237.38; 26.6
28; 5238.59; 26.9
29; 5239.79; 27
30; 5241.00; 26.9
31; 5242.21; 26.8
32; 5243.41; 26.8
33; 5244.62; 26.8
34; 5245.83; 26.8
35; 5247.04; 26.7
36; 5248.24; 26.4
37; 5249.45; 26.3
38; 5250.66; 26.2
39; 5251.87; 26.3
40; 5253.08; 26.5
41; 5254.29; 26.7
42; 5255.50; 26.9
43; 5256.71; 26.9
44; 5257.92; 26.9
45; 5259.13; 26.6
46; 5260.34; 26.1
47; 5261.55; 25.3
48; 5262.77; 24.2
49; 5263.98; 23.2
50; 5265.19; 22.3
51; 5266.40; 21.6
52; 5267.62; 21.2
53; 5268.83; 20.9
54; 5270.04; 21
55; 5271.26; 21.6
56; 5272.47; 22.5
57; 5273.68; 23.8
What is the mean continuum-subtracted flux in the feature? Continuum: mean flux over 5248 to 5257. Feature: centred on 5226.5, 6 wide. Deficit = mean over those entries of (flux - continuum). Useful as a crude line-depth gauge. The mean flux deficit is -2.8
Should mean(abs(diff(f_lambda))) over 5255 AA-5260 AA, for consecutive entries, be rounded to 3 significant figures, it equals 0.100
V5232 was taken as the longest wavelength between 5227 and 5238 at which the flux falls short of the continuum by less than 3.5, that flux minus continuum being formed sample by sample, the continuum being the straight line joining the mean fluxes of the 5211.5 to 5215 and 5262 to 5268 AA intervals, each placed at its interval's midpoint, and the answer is 5237.38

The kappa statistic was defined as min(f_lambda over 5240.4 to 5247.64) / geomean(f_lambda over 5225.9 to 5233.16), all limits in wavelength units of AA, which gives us 1.15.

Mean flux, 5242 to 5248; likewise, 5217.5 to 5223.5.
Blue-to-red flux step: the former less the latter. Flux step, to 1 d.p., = 0.5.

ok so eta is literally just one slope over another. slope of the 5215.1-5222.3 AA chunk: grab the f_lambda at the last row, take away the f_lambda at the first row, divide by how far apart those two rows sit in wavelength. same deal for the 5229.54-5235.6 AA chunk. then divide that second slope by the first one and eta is 3.0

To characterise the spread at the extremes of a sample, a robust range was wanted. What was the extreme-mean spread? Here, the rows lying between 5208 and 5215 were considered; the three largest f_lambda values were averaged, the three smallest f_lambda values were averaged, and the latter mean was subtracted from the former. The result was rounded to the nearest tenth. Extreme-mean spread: 3.6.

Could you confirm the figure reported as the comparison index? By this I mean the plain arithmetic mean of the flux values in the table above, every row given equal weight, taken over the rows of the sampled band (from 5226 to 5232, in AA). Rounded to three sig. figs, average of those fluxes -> 23.1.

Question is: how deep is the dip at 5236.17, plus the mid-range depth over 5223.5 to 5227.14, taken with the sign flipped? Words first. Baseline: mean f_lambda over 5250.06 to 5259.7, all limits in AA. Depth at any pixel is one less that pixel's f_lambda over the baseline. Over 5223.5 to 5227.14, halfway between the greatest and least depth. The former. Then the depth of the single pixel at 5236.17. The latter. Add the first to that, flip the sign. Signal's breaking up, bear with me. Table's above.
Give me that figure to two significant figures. -0.11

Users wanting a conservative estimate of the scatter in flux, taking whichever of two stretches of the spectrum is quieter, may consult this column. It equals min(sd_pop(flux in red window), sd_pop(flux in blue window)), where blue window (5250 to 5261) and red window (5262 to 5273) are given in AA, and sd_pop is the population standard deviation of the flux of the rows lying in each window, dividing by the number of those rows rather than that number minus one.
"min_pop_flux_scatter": 0.3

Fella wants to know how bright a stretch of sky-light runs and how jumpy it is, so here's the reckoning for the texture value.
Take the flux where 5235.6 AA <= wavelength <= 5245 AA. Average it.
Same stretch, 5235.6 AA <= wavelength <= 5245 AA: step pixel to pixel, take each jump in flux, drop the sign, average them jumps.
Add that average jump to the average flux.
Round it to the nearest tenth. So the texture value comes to 26.9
